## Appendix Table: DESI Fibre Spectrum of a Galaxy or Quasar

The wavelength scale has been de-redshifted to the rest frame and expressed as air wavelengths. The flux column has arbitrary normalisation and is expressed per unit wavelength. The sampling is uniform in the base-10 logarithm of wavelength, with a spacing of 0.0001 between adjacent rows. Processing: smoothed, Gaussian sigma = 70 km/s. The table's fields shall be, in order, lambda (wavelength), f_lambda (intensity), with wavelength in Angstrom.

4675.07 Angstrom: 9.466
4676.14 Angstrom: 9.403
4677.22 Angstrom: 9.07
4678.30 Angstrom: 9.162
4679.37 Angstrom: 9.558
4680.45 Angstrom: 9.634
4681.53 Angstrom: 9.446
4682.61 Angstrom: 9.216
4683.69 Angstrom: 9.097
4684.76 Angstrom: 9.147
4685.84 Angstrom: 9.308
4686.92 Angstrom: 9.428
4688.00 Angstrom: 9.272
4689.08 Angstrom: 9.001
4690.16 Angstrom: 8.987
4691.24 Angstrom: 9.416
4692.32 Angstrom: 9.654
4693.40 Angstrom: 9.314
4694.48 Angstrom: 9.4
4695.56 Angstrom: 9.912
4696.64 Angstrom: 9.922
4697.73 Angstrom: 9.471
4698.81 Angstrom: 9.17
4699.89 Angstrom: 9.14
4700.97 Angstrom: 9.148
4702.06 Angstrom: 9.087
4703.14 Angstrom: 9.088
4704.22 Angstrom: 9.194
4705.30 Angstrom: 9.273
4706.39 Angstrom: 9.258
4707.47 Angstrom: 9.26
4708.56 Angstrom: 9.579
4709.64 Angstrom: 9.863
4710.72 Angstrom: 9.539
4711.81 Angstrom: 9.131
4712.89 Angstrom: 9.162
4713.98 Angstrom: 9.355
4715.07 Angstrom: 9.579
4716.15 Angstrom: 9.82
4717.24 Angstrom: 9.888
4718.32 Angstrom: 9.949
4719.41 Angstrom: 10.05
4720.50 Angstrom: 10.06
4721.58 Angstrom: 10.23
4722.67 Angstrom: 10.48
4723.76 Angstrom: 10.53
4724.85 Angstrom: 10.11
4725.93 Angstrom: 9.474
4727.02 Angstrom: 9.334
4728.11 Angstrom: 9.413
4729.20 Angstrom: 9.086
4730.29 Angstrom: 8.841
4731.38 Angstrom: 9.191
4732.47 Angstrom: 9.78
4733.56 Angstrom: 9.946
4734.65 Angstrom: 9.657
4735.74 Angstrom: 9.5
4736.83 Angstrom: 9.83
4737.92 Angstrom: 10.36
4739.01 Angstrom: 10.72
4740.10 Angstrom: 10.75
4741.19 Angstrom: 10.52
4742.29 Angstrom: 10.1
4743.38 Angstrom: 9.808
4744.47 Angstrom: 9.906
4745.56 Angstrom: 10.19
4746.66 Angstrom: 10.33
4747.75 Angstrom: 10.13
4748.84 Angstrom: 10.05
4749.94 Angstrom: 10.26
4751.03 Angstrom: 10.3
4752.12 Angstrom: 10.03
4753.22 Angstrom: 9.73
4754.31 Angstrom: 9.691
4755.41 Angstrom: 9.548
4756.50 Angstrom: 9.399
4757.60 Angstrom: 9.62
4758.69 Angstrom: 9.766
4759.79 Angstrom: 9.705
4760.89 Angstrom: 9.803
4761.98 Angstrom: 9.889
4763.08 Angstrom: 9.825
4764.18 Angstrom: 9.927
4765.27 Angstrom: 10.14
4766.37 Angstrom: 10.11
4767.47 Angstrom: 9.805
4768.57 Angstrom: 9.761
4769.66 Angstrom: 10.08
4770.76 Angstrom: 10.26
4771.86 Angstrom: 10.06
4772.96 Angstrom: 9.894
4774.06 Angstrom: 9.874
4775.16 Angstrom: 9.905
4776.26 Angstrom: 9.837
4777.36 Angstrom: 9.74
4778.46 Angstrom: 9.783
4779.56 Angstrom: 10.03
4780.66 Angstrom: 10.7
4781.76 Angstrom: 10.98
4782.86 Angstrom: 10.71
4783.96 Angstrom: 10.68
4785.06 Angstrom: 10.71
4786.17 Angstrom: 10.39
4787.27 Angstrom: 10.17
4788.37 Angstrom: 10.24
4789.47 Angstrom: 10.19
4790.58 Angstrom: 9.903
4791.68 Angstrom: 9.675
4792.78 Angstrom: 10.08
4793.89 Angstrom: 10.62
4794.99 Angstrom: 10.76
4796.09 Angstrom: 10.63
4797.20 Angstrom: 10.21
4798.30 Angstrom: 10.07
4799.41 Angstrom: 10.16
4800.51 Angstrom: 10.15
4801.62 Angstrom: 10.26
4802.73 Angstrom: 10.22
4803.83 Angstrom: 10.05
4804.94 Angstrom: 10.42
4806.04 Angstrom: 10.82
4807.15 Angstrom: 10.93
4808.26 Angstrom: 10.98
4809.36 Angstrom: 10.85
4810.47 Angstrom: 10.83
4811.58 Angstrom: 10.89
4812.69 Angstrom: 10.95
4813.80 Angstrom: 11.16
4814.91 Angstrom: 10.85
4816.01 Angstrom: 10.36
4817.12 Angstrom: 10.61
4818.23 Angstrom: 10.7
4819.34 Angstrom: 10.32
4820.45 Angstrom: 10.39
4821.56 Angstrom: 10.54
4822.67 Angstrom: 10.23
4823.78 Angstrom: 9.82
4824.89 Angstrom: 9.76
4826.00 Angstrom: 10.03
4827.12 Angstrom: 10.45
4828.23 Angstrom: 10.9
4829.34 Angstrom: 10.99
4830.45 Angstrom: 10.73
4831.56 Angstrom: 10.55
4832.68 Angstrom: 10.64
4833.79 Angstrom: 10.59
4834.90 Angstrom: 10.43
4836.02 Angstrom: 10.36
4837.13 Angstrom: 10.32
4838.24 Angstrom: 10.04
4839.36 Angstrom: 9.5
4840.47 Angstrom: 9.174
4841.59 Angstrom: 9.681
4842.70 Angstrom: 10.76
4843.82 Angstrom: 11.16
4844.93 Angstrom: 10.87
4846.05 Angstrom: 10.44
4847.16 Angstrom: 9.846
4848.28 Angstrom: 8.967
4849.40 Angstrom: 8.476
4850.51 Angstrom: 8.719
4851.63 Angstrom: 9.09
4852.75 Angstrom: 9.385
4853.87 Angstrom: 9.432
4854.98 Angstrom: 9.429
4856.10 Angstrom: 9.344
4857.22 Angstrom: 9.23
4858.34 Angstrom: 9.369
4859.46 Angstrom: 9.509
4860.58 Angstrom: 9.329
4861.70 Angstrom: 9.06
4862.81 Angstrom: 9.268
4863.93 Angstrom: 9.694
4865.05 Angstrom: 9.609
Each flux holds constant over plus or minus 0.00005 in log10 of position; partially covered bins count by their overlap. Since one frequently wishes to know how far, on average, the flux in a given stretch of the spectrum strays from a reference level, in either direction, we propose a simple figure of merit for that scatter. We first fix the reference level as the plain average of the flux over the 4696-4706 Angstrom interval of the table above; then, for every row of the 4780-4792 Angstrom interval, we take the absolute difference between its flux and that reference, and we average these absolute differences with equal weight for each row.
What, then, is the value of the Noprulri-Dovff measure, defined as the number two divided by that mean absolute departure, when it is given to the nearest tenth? 1.8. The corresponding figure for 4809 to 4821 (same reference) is 1.4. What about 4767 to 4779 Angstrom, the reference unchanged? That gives 3.2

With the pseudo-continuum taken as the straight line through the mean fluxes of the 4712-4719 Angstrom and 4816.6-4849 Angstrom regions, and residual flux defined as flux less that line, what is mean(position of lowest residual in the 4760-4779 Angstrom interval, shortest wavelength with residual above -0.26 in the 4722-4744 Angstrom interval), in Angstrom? 4750.0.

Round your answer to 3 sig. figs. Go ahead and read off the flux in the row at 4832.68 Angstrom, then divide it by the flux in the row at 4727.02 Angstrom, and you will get 1.14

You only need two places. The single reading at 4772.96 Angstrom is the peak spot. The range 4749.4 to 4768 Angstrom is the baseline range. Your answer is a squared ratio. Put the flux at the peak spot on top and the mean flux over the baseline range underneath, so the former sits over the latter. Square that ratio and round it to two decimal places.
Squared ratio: 1.01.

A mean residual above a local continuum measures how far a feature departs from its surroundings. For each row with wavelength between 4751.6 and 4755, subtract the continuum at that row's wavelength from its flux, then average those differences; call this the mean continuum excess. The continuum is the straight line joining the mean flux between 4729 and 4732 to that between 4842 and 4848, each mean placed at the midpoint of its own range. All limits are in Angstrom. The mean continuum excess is 0.46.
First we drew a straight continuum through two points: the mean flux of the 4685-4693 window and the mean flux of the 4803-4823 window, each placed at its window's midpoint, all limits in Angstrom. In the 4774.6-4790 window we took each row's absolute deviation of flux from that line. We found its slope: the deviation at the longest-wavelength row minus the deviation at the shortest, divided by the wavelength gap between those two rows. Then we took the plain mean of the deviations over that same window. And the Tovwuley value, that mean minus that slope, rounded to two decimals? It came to 0.35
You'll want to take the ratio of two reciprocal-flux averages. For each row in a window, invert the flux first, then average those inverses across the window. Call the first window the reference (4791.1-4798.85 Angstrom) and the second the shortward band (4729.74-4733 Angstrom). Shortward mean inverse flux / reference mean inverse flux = 1.11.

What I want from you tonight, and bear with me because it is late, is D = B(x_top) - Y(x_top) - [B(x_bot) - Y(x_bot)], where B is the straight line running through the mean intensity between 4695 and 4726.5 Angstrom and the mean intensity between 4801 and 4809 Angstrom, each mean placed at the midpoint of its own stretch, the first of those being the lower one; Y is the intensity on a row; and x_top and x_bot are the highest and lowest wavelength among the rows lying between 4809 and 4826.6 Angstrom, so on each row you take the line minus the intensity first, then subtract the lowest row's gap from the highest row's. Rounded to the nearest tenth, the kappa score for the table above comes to 1.0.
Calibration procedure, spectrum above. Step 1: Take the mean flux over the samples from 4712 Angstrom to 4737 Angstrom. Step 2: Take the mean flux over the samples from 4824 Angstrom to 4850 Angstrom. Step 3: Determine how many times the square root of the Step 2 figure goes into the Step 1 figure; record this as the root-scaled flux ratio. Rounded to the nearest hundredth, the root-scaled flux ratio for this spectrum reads 3.04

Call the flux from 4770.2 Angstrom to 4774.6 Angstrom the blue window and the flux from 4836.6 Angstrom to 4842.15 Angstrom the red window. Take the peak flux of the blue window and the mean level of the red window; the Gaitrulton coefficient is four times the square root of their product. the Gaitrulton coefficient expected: 40.0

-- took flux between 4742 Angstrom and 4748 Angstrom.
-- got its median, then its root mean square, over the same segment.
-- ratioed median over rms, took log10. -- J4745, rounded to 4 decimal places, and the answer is 0.0016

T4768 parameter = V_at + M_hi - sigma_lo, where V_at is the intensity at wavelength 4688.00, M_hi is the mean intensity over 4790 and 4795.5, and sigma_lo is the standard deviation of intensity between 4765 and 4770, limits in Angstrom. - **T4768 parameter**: 19.3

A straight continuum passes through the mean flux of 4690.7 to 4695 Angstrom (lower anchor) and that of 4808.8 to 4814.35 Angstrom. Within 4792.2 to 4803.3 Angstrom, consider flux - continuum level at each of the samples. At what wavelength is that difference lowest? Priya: 4798.30 Angstrom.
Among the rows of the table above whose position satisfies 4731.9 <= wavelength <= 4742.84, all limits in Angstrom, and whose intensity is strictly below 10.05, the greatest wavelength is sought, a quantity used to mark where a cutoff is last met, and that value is 4736.83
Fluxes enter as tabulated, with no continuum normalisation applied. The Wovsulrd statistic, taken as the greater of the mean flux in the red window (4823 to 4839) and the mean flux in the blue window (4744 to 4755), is 10.4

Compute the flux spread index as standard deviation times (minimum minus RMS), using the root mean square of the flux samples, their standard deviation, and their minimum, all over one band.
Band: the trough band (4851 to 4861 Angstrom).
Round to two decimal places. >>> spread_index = -0.03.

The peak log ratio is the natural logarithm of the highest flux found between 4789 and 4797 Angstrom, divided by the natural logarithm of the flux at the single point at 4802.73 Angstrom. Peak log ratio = 1.02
